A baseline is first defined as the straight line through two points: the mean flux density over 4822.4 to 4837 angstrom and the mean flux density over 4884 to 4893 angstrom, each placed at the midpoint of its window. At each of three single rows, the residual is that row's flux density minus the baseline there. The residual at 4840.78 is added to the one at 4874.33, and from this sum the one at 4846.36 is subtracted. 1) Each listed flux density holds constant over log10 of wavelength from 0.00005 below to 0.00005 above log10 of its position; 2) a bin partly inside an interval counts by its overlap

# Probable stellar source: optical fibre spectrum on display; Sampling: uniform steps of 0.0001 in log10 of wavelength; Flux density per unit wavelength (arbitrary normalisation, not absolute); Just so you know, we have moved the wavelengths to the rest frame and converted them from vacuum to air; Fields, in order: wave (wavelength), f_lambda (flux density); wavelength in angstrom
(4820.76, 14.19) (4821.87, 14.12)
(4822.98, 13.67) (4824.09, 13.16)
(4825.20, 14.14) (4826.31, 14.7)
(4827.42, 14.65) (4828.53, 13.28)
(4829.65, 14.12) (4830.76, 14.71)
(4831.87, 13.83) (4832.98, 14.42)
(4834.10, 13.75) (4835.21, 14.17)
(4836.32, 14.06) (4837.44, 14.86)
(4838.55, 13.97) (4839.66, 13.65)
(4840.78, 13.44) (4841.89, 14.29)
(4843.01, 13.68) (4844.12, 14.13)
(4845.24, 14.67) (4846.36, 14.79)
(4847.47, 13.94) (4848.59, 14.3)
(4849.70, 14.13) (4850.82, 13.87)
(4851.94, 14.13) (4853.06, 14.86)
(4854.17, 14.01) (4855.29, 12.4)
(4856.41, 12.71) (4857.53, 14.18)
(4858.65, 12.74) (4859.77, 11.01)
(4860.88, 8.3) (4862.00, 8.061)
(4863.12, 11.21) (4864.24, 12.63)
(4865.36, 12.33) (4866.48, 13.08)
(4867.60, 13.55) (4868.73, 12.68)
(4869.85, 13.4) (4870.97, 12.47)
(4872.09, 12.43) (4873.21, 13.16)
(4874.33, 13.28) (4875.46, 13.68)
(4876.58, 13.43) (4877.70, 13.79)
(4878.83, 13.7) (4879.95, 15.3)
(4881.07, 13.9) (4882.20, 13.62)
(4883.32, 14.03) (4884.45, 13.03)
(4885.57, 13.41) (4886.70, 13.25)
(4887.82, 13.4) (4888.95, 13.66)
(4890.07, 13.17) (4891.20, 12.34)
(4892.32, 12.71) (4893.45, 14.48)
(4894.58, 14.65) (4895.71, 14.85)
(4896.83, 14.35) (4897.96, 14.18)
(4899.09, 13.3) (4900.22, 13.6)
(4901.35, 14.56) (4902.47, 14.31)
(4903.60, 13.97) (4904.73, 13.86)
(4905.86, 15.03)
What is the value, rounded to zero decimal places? -2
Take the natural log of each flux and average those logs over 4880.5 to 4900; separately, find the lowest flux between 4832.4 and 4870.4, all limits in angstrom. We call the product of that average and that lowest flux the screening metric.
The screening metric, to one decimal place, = 21.1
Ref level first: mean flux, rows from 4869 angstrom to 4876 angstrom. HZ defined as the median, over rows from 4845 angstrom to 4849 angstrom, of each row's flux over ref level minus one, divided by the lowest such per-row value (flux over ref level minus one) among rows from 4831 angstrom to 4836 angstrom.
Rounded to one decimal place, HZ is 2.1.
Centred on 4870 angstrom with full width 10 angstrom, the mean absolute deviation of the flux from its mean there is 0.40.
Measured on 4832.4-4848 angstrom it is 0.35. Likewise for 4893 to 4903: 0.37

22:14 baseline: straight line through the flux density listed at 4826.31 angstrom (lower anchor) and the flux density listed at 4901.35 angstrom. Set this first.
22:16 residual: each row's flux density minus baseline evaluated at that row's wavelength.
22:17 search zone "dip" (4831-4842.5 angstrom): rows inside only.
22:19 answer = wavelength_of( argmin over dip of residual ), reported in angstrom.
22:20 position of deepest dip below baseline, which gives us 4840.78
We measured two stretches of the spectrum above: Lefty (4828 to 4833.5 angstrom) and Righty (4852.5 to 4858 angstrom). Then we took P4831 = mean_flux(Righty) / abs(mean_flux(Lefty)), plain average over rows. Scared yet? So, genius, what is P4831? 0.97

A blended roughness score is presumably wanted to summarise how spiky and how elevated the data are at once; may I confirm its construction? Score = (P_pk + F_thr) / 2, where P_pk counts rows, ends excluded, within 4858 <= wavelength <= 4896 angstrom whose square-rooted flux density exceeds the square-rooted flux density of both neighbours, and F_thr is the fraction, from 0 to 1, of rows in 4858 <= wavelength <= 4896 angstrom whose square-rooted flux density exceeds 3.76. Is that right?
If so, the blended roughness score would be 4.6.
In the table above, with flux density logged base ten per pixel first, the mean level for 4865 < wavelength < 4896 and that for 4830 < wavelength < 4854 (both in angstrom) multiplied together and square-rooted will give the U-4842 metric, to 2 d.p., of 1.14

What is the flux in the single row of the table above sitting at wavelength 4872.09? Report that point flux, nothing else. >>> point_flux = 12.43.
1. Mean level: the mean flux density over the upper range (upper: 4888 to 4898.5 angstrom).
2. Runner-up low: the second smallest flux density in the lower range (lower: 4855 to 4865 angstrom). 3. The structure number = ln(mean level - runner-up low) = 1.7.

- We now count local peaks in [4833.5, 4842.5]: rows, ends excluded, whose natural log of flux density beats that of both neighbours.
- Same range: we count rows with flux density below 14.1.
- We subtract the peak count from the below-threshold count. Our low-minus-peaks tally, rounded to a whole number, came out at 3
